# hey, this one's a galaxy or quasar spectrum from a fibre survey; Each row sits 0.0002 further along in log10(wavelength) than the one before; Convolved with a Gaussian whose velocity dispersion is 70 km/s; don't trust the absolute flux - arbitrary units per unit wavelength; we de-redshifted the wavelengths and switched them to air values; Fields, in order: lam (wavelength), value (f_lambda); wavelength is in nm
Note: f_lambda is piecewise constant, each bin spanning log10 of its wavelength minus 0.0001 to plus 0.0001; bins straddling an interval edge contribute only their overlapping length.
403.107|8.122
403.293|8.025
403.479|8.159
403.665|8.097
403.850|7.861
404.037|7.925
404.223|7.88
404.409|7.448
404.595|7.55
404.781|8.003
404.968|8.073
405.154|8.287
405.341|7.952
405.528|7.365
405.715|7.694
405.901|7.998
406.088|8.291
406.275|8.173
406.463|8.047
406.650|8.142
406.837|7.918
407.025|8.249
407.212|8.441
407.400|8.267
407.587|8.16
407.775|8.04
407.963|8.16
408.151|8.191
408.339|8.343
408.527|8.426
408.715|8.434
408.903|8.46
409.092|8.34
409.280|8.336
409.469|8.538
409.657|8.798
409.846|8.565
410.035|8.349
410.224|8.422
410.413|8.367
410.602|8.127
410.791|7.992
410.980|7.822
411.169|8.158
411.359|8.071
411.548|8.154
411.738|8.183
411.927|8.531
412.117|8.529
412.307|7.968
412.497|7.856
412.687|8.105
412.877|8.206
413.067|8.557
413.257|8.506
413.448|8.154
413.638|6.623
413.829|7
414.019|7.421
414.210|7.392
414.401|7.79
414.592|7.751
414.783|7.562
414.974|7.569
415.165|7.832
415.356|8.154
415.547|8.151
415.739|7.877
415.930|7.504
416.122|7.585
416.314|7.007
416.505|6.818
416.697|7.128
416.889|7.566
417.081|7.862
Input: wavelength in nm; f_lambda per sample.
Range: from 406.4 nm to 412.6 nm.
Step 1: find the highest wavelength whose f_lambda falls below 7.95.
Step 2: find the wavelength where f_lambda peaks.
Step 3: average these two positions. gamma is 411.08 nm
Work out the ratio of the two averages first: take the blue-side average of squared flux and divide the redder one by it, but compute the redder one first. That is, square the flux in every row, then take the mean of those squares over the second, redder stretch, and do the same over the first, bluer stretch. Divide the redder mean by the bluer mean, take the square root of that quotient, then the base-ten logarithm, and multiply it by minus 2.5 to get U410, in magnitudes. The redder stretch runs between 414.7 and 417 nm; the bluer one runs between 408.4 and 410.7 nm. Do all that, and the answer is 0.12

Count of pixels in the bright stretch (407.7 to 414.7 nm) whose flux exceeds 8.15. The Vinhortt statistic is 23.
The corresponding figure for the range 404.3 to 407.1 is 4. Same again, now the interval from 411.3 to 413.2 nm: 6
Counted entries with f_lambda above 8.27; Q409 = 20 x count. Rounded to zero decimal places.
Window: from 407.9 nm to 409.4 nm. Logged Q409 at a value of 120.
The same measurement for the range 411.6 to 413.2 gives 60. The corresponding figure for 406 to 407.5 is 40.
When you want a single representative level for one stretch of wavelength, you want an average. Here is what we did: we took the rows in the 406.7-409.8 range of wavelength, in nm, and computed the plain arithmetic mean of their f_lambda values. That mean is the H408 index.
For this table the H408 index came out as 8.3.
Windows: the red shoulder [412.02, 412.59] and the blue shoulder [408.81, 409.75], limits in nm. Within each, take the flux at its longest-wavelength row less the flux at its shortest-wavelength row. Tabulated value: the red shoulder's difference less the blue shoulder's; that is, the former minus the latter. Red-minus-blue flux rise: -1.0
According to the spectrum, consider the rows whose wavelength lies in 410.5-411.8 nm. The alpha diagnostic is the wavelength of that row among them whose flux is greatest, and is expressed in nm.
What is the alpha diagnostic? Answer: 411.738 nm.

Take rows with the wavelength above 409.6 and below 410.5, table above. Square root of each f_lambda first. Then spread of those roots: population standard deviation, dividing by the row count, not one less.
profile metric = 0.029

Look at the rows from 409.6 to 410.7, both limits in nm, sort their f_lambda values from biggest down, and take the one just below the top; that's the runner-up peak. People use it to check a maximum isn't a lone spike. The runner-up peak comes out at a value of 8.565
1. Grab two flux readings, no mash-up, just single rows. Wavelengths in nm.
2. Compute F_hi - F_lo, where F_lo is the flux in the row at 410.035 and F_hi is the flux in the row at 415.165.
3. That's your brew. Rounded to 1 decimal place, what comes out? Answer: -0.5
